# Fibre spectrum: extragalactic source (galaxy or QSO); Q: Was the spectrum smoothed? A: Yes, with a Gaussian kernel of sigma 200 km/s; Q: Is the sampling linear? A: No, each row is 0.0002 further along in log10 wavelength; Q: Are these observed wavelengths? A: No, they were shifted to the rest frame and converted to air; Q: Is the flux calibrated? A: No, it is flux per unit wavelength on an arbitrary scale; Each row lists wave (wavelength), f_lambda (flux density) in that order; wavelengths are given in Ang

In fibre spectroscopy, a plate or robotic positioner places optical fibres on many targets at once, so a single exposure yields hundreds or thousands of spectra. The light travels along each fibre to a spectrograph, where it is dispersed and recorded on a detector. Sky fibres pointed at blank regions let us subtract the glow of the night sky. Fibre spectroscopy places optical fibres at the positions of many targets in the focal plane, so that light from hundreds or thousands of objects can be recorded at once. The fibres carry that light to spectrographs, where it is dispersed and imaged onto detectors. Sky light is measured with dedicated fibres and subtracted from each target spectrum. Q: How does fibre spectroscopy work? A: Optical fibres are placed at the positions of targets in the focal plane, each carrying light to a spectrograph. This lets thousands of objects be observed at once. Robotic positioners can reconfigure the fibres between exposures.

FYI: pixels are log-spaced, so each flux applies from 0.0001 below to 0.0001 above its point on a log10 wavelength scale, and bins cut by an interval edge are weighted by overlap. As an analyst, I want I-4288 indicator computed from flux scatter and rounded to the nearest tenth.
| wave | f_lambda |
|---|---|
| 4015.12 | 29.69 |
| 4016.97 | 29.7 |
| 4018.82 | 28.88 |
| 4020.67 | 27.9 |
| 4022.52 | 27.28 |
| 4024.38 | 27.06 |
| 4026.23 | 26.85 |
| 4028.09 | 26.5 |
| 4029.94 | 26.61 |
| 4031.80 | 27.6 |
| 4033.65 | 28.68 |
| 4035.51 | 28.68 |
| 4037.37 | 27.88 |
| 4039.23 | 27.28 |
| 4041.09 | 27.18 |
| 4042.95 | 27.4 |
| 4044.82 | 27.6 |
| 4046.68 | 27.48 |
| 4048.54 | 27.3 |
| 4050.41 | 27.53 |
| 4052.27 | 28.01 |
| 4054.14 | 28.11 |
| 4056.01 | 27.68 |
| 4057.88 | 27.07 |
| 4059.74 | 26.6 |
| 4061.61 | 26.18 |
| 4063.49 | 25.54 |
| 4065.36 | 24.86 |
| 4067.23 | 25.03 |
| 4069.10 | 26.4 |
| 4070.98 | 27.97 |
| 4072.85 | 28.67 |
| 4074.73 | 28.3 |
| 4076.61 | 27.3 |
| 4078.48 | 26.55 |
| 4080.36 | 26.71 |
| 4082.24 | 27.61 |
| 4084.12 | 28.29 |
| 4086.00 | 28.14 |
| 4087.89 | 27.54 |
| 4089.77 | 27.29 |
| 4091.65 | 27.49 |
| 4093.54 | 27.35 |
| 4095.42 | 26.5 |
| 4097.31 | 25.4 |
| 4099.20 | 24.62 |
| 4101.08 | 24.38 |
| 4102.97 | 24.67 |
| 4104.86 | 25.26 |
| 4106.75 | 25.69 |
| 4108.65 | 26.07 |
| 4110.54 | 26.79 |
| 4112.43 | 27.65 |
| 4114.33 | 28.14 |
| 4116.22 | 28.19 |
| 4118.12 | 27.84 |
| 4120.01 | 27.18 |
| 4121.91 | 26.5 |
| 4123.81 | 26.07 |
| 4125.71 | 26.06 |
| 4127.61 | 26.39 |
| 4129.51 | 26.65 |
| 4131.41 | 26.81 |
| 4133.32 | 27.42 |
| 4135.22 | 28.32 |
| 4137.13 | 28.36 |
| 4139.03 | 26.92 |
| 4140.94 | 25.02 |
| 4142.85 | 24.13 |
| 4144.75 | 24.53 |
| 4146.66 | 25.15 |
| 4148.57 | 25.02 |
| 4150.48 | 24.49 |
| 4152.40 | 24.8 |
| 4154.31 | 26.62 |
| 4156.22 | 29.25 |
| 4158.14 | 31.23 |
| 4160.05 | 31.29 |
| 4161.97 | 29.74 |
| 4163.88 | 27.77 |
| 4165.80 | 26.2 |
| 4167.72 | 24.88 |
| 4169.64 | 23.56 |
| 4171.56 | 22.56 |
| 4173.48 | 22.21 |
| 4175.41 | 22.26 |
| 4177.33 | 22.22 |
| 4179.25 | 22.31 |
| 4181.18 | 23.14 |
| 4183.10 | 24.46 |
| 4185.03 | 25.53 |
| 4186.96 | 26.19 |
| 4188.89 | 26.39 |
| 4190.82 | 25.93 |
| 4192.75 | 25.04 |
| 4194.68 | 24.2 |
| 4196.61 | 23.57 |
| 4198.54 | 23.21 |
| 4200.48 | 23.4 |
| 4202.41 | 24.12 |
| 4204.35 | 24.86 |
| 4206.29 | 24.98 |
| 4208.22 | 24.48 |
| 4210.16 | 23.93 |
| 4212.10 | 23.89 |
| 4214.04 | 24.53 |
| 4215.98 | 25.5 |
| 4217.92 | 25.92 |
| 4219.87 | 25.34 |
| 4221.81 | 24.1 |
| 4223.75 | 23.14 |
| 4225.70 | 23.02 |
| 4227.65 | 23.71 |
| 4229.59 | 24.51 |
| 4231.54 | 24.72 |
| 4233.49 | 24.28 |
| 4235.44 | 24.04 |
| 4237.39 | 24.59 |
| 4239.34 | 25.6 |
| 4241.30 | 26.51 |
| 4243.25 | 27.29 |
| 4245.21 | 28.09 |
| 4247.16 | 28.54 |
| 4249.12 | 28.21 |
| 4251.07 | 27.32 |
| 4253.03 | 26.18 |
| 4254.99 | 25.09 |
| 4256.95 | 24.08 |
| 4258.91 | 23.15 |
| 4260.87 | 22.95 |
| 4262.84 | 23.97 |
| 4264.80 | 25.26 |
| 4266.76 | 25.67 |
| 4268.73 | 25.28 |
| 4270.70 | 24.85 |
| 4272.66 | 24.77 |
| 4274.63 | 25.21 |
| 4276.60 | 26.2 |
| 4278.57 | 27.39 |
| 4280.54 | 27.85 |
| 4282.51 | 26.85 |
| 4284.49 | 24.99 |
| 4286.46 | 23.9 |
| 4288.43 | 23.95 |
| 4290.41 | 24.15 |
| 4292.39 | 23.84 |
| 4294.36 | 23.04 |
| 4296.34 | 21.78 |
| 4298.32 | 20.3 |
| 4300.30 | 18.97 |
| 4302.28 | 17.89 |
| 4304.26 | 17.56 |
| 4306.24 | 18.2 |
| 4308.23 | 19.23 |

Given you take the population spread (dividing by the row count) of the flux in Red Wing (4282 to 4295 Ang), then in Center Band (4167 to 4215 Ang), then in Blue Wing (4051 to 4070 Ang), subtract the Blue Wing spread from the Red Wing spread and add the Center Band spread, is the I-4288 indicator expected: 1.2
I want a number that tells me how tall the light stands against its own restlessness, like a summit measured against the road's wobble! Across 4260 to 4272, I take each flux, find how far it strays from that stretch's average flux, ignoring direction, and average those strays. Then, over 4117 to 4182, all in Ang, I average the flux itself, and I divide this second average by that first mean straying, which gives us 32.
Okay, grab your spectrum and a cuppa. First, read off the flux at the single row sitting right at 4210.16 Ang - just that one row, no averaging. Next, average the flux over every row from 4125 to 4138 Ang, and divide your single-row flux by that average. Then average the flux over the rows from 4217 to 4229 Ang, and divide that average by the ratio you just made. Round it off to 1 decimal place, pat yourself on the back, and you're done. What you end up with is 27.5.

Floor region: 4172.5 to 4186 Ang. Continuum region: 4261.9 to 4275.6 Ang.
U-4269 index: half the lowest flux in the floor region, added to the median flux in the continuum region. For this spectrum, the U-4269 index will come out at 36.3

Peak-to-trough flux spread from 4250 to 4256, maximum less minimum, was 2.2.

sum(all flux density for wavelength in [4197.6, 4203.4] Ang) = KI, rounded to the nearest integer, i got 71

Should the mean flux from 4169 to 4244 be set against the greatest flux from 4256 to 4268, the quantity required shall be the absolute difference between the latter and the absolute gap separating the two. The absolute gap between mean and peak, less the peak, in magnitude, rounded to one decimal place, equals 24.3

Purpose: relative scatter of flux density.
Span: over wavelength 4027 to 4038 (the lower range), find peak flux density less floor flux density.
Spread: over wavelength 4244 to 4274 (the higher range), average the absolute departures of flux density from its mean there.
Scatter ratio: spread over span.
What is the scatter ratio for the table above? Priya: 0.65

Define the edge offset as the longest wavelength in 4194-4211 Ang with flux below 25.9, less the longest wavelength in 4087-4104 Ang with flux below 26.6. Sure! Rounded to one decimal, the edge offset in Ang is 107.2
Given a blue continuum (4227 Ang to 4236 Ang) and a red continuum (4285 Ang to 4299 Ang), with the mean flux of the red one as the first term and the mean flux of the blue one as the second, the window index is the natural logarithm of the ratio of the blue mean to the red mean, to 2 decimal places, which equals 0.05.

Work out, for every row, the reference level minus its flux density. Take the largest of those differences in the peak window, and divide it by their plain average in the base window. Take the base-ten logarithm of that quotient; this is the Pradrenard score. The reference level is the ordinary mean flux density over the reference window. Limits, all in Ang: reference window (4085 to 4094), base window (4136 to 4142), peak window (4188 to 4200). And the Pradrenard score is 0.74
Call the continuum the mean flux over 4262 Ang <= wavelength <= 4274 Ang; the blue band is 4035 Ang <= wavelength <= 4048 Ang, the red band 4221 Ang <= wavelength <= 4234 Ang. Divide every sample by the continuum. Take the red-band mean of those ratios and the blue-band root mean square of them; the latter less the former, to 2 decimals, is 0.15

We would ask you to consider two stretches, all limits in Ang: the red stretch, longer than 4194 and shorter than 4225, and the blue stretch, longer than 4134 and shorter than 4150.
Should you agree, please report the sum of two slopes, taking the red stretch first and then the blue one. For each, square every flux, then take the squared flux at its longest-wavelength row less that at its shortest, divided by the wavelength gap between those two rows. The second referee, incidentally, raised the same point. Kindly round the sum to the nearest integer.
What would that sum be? -15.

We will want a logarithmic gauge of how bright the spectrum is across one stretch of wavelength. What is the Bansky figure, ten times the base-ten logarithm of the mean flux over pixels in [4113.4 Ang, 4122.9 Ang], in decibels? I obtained 14.4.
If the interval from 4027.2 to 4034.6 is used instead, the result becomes 14.4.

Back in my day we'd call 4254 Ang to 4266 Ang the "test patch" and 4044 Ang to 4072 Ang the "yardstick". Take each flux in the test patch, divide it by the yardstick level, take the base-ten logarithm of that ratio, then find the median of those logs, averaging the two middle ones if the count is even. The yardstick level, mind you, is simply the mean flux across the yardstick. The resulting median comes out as -0.049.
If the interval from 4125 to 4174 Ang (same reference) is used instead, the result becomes -0.010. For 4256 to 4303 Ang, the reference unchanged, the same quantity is -0.047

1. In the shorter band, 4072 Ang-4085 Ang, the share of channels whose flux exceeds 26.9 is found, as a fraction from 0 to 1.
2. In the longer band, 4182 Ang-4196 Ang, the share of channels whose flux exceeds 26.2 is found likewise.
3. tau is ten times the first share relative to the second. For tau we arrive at 50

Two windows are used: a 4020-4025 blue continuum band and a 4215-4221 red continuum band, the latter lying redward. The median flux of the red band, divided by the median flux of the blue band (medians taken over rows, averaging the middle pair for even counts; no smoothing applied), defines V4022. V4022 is 0.935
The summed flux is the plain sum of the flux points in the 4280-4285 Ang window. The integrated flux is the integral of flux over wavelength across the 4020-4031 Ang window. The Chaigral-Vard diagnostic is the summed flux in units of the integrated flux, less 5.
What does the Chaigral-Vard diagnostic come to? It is -4.7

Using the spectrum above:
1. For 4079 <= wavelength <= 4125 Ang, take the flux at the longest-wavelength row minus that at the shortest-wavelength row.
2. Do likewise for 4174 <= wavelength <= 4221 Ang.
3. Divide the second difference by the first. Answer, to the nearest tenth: -4.8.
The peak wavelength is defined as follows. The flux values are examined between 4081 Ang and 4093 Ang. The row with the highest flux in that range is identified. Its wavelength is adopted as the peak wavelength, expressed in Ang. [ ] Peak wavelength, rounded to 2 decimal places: 4084.12 Ang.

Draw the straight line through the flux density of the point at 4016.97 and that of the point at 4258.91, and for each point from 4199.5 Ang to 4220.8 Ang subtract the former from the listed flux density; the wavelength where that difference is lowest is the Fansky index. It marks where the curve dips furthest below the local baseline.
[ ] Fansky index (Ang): 4200.48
